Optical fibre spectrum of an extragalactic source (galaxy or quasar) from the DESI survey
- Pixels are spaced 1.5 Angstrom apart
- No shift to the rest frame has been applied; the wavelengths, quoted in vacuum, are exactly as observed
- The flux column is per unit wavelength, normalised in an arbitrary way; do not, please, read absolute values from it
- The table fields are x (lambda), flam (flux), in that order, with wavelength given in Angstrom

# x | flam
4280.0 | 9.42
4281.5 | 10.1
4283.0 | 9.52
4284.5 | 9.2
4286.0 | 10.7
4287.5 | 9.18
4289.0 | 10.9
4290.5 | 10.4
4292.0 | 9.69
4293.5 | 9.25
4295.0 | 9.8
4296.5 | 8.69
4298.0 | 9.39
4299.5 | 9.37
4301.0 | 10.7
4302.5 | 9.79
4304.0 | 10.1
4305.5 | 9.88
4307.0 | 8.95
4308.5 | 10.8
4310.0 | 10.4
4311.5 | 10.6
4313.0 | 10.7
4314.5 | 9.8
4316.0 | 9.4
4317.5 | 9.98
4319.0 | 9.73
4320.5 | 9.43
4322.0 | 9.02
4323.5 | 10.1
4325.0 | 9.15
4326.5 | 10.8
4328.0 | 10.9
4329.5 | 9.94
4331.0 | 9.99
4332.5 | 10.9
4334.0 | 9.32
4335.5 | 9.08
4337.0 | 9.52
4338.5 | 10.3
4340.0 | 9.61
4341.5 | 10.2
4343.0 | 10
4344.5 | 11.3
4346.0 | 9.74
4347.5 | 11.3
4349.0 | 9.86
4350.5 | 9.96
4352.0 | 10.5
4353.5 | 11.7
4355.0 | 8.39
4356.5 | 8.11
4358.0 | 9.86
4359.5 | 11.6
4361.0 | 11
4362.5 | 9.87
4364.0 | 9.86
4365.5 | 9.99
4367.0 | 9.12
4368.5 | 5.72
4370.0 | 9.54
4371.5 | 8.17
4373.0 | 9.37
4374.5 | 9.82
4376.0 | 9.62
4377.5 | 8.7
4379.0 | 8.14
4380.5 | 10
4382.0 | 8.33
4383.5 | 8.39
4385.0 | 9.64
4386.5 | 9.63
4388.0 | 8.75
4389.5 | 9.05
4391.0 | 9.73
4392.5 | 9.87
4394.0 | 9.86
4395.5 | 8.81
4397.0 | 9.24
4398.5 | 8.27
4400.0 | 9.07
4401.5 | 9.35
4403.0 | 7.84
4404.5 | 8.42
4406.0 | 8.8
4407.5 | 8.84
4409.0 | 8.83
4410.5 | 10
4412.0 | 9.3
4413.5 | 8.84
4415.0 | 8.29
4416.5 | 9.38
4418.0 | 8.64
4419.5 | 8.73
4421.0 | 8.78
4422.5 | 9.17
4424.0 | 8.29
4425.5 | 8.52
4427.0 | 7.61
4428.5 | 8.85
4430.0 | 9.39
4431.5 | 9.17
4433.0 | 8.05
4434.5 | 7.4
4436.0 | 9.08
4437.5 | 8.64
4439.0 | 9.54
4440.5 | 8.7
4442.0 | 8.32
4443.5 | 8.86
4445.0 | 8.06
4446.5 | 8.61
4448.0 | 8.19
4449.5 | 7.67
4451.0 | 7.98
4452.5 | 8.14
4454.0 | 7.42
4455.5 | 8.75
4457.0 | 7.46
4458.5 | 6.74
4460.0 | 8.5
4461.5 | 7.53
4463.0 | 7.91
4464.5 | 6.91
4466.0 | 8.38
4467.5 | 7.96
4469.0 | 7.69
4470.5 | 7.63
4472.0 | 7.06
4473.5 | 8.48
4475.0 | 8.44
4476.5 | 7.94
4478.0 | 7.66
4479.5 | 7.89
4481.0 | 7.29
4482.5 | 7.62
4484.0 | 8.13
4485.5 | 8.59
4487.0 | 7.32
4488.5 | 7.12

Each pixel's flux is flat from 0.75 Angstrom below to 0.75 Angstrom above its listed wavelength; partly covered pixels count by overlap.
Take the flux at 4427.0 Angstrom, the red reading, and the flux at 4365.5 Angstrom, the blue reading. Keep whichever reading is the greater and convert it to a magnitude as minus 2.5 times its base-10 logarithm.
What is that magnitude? -2.50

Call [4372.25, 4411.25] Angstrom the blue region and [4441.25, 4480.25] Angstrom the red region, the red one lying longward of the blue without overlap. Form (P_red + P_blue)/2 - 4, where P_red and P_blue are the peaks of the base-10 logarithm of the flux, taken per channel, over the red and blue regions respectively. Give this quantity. -3.03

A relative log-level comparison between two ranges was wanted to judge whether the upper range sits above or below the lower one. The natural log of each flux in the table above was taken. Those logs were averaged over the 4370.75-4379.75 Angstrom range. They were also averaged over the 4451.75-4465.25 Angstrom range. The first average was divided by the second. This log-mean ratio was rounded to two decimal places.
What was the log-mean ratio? 1.07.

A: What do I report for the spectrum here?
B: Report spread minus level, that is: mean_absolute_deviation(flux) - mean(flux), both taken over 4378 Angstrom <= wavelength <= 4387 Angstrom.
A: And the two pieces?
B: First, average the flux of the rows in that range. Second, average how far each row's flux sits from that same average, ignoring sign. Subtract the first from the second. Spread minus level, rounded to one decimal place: -8.3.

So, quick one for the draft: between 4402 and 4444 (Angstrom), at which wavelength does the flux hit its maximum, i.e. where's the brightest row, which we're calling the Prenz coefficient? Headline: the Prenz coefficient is 4410.5 Angstrom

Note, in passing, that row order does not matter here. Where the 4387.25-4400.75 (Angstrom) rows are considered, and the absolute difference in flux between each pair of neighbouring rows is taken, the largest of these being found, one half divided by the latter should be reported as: 0.48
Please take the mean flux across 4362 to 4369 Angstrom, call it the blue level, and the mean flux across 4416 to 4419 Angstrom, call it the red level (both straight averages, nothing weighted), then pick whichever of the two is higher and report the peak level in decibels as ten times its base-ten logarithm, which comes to 9.5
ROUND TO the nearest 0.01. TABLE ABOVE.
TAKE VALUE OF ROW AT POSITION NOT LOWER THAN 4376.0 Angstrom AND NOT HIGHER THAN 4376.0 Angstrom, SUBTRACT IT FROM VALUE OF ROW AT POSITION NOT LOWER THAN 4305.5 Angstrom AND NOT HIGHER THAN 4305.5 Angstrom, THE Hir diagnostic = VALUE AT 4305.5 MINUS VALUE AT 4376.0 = 0.26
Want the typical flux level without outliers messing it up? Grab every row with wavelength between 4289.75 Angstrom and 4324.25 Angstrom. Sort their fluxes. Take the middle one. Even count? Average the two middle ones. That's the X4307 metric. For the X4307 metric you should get 9.8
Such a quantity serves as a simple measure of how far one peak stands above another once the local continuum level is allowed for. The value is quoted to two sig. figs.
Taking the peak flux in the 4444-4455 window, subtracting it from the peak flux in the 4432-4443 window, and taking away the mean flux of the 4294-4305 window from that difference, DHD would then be -8.8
